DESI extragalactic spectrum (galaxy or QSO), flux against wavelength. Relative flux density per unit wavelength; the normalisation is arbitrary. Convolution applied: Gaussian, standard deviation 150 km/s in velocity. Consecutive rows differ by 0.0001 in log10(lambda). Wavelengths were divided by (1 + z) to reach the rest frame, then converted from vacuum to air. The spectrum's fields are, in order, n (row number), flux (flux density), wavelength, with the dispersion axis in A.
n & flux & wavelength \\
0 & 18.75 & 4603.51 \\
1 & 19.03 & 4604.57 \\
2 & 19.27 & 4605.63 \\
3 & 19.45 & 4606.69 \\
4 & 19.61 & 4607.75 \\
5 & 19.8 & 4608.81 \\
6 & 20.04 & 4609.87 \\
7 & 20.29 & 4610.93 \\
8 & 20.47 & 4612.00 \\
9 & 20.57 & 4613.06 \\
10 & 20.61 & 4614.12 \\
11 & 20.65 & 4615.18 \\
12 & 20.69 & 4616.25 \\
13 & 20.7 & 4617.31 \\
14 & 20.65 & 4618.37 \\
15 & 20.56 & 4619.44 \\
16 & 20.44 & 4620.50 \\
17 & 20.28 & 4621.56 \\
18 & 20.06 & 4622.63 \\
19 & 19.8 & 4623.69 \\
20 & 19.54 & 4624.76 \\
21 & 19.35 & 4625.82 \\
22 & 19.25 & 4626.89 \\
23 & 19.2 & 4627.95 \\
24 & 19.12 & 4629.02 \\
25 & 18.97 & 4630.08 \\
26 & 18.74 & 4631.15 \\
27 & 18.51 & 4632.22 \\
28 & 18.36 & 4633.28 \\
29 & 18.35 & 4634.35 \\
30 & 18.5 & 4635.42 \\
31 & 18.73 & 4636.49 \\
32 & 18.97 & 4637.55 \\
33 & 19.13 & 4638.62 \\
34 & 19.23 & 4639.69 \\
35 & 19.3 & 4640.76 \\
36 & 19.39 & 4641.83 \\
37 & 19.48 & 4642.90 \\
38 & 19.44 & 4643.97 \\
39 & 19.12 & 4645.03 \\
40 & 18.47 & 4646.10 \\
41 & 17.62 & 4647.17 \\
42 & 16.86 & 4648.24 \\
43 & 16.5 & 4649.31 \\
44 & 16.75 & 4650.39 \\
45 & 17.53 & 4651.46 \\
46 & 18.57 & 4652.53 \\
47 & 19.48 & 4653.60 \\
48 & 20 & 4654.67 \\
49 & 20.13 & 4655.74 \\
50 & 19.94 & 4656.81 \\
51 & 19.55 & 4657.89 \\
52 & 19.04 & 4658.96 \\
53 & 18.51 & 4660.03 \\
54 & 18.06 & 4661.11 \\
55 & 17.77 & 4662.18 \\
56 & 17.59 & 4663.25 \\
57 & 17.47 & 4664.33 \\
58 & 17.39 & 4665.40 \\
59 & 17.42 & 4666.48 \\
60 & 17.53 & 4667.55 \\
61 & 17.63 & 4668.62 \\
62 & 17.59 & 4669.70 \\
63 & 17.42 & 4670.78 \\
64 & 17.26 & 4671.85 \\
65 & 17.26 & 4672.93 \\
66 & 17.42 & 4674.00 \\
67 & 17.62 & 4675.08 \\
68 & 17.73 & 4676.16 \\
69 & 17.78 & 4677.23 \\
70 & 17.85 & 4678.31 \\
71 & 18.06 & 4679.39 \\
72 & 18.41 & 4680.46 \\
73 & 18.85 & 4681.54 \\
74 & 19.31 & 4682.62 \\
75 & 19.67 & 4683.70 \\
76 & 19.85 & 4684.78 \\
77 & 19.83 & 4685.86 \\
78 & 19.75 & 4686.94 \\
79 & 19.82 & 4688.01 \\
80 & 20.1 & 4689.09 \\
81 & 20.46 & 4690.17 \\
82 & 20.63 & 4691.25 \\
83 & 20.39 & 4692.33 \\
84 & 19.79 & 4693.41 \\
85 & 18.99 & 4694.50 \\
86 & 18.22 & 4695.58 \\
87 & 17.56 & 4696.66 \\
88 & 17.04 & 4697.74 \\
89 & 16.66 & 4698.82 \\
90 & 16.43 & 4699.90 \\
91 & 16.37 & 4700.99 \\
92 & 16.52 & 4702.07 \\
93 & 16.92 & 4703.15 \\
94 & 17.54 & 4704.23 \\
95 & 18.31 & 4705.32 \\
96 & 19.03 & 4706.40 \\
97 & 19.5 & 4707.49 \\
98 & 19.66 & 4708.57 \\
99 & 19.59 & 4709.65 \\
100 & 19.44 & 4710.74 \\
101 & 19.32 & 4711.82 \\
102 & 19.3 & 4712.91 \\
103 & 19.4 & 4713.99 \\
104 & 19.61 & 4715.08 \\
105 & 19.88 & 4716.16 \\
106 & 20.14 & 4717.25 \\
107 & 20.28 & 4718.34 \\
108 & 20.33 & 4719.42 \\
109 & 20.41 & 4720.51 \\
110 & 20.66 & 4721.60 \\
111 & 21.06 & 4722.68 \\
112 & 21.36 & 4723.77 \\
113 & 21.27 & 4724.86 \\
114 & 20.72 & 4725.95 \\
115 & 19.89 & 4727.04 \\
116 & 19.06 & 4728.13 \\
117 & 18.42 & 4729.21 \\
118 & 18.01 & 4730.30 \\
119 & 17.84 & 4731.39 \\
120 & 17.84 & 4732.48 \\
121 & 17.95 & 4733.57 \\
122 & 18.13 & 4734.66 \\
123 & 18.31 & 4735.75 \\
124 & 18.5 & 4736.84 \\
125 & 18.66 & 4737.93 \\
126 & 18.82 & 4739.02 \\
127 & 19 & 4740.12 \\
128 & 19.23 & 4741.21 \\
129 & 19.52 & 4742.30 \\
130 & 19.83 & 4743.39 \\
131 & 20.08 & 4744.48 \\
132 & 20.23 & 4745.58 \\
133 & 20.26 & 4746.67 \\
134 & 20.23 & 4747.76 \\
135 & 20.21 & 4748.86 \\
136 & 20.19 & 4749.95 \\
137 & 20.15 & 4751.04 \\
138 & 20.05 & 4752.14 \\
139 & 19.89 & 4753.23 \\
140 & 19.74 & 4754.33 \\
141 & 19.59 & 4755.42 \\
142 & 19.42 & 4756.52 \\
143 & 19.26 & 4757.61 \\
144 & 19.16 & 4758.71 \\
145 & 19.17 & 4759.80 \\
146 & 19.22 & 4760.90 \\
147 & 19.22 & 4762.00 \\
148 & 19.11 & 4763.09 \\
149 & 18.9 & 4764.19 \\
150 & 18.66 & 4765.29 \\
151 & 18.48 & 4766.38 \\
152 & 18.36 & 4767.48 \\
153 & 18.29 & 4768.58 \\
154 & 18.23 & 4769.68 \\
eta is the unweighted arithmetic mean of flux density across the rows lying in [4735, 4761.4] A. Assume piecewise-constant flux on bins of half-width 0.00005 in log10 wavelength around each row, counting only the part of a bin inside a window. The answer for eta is 19.5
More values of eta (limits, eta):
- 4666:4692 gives 18.6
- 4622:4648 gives 19.0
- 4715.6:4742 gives 19.4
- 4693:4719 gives 18.6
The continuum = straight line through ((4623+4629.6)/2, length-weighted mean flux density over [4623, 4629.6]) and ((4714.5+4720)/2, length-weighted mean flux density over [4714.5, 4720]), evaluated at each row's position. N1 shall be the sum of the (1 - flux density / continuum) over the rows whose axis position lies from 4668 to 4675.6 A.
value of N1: 0.80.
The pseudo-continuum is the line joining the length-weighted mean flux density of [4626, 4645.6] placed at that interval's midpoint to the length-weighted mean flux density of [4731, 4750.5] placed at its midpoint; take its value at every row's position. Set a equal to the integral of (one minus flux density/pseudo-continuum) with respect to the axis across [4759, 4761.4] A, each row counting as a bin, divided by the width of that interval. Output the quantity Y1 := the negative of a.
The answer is 0.00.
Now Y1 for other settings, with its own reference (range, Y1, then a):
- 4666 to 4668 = -0.08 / 0.08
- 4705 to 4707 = -0.02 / 0.02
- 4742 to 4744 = 0.03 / -0.03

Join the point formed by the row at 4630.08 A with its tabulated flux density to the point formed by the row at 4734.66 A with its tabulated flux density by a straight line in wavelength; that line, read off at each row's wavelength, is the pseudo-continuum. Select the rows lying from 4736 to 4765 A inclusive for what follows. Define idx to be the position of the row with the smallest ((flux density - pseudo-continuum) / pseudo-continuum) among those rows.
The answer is 4736.84 A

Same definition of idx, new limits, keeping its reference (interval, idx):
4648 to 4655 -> 4649.31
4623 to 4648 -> 4647.17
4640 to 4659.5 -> 4649.31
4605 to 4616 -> 4605.63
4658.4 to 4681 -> 4671.85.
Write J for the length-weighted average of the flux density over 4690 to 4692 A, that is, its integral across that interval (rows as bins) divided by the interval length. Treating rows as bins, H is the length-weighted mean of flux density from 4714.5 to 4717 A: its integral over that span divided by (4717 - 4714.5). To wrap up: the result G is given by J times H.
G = 406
